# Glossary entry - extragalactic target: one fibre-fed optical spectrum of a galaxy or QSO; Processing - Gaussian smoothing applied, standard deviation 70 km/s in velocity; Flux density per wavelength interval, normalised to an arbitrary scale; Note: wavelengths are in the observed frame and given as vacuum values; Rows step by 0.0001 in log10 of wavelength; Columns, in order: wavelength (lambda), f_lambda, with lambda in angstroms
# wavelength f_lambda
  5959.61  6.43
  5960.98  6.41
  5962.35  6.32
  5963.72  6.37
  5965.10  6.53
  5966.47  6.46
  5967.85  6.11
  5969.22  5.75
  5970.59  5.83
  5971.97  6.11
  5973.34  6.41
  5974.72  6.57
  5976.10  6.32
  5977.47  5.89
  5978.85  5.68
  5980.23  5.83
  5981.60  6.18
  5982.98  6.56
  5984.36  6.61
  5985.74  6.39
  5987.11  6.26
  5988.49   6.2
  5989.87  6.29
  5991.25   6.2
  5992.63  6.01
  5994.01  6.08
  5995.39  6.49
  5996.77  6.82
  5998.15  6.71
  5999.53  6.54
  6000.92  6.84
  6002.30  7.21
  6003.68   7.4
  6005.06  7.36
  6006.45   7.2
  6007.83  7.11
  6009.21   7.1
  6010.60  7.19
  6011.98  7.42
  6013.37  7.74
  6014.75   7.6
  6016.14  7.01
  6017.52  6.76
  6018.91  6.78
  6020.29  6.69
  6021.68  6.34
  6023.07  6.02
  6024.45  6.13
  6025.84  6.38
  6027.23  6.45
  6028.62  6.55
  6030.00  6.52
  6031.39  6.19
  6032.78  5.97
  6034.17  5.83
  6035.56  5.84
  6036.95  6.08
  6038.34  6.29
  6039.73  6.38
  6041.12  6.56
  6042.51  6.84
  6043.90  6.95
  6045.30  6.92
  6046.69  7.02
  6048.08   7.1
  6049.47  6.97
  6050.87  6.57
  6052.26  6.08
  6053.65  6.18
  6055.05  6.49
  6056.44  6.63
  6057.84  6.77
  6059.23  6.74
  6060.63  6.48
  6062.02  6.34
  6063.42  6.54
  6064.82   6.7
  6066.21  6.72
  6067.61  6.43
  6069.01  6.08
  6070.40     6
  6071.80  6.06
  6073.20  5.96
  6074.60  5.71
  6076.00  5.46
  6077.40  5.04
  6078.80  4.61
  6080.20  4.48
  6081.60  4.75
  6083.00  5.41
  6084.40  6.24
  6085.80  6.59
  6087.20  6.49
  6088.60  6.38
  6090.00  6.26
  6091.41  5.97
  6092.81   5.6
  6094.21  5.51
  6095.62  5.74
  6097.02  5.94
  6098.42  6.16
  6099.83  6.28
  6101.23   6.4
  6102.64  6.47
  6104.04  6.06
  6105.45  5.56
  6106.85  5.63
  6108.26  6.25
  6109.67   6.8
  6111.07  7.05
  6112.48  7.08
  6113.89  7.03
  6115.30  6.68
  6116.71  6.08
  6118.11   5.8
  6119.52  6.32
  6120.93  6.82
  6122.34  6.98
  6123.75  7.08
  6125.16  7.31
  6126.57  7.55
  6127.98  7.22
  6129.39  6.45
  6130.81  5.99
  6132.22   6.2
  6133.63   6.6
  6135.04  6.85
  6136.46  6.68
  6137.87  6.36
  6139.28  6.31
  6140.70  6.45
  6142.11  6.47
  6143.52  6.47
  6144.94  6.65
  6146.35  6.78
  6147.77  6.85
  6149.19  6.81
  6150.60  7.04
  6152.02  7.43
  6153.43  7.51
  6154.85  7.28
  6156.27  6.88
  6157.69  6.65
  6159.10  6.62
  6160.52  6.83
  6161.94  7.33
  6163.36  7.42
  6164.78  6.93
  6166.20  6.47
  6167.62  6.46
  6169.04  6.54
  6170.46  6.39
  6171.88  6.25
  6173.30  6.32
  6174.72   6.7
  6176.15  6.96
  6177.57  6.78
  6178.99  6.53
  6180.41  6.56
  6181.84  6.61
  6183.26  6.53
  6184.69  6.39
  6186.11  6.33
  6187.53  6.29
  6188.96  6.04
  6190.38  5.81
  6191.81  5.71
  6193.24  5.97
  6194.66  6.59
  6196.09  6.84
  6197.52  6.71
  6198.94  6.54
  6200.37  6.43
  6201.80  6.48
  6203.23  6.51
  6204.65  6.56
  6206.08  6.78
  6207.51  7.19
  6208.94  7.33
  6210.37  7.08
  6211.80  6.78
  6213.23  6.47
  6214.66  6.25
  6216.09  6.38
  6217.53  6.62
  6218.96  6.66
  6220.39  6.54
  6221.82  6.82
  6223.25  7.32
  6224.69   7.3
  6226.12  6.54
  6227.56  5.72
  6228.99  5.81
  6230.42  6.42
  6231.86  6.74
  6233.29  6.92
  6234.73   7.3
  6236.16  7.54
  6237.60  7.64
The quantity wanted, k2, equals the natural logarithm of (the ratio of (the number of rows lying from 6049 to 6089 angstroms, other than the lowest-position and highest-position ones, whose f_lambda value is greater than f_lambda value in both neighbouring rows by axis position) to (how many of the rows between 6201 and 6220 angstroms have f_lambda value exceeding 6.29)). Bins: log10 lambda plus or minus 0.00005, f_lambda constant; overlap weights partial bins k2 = -1.1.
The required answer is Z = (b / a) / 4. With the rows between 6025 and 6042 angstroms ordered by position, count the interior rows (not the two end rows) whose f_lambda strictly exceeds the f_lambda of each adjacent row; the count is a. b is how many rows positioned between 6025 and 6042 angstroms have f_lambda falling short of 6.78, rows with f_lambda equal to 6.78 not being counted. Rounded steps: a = 1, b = 12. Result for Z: 3.0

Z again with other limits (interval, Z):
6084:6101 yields 3.0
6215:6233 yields 1.1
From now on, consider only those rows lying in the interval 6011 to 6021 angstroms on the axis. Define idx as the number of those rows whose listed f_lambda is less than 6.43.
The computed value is 0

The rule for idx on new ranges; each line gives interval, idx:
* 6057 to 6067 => 1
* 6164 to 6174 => 3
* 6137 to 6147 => 2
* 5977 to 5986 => 5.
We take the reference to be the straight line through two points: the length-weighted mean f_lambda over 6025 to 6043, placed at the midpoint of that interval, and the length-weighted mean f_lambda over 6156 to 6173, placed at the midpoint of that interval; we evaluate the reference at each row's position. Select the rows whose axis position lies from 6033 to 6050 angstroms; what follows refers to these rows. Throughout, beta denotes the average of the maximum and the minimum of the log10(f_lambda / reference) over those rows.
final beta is 0.008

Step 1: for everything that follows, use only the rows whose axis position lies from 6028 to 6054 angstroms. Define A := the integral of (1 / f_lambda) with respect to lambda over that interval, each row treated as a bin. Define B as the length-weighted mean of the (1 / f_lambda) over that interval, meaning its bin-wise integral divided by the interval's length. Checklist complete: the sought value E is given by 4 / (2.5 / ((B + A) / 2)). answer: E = 3.35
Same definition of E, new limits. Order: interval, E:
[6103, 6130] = 3.41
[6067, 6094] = 3.94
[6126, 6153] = 3.36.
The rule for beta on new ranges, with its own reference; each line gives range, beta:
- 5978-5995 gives 0.001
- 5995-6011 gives 0.050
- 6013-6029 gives 0.039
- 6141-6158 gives 0.019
